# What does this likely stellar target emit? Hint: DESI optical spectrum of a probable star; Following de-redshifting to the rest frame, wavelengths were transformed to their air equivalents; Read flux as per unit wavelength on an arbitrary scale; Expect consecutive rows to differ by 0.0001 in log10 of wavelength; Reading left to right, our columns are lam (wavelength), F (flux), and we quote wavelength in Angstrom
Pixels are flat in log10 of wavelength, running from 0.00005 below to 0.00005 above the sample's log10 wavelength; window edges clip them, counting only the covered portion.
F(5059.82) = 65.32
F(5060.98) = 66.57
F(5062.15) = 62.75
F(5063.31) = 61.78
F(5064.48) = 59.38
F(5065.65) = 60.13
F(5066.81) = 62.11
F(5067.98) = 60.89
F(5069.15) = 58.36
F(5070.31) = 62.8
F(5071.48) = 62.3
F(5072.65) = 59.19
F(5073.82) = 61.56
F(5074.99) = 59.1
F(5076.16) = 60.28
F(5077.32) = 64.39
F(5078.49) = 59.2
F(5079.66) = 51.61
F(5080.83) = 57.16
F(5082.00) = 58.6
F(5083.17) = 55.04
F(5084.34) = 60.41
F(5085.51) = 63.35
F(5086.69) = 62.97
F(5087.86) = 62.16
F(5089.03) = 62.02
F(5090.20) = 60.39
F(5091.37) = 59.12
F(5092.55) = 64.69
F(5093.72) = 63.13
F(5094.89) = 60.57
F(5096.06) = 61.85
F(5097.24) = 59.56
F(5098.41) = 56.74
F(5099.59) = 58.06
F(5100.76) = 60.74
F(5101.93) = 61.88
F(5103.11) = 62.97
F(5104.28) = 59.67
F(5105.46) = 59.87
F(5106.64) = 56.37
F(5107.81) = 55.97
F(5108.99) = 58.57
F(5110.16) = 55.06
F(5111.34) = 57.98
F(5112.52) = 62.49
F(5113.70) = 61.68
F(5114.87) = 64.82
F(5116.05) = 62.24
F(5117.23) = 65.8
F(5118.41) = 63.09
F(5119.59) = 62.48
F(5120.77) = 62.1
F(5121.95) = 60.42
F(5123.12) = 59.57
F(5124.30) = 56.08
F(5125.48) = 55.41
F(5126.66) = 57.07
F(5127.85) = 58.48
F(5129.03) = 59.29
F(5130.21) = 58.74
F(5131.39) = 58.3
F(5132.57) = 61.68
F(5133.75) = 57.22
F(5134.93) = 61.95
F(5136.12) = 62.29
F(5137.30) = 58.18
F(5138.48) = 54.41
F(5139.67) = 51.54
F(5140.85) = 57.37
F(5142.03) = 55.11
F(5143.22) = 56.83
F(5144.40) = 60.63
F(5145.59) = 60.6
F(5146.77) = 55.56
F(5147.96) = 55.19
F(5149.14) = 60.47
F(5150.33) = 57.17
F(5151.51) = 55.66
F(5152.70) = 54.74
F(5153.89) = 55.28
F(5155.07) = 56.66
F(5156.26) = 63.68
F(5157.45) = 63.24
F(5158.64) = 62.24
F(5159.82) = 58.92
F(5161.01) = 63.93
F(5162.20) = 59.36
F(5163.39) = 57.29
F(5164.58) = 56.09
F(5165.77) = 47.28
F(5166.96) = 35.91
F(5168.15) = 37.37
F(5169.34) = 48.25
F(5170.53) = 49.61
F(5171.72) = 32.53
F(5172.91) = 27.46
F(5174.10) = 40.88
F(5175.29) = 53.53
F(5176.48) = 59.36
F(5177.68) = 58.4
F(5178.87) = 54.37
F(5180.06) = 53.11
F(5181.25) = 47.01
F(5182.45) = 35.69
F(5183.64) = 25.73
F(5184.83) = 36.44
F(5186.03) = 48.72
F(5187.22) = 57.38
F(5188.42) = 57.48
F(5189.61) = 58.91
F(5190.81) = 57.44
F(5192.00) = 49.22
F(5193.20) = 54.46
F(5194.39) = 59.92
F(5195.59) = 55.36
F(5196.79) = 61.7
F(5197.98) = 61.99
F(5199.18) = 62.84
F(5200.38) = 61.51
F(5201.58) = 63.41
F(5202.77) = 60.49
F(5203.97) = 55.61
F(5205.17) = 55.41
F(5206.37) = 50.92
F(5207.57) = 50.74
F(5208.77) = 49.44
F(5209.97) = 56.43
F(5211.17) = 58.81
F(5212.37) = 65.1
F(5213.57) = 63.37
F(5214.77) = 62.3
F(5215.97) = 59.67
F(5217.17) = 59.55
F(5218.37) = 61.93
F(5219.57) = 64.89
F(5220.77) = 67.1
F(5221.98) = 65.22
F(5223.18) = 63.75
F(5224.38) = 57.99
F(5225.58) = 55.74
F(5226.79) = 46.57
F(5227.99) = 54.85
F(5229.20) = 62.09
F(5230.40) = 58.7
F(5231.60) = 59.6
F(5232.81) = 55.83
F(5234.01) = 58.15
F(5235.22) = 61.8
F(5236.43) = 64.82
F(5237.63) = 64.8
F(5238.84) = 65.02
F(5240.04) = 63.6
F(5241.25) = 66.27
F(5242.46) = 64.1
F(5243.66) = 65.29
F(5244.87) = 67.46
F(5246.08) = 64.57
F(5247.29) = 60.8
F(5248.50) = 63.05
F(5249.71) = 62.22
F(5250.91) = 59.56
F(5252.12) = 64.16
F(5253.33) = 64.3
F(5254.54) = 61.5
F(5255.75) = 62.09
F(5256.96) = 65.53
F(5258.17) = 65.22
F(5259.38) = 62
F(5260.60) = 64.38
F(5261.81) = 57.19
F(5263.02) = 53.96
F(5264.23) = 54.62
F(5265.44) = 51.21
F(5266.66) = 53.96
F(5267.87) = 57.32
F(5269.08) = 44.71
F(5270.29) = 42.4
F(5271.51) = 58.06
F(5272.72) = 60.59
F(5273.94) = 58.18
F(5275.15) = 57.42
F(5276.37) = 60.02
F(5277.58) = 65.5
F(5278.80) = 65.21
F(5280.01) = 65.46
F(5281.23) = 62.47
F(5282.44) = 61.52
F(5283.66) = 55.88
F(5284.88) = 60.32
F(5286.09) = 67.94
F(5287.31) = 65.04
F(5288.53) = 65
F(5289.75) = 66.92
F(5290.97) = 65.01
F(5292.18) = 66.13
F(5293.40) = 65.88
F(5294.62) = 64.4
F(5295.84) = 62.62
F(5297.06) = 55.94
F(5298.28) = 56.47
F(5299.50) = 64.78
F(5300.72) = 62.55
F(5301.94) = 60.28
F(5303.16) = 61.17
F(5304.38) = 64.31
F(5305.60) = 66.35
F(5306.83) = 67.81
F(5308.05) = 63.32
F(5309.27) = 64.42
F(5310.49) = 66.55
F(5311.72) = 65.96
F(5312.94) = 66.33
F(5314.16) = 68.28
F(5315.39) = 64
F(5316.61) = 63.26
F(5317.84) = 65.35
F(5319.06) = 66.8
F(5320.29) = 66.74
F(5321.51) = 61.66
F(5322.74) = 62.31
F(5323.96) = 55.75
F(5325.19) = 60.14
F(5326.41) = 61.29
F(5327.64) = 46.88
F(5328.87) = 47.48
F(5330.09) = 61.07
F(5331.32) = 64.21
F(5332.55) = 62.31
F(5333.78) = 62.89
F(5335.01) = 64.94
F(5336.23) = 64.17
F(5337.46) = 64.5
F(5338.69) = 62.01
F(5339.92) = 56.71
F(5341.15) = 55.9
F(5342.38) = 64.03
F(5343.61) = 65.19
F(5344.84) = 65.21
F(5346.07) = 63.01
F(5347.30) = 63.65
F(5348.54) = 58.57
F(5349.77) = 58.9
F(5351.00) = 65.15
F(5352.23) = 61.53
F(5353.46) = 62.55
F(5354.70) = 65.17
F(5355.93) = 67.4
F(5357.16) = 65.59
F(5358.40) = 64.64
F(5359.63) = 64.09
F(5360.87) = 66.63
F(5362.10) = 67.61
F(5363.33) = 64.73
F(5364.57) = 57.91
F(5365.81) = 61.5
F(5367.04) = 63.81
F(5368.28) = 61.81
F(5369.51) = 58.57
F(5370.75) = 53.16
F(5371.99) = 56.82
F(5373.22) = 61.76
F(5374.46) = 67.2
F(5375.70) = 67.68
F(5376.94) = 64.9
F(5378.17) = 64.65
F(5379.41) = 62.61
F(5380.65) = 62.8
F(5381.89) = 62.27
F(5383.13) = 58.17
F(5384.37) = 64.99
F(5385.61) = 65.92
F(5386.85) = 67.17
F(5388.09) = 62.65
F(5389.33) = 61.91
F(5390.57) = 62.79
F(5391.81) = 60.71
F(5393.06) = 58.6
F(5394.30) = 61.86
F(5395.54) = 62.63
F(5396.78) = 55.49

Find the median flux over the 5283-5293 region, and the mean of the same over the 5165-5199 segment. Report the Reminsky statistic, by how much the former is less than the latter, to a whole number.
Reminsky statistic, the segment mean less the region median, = -16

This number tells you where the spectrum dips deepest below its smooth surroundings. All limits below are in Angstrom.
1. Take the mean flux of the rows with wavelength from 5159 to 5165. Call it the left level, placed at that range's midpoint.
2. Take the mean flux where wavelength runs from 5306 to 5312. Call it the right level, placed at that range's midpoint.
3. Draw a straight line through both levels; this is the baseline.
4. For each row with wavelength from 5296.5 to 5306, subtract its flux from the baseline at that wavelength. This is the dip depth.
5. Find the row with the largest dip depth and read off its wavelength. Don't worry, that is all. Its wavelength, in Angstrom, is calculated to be 5297.06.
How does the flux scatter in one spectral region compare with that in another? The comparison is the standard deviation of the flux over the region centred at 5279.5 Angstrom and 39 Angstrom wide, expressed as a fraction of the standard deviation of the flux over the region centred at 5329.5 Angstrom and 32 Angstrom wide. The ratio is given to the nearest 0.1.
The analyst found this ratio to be 1.2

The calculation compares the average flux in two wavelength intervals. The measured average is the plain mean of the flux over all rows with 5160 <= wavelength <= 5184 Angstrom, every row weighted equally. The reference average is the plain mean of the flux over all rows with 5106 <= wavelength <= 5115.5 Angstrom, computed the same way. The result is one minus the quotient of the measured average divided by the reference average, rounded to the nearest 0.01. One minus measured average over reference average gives 0.20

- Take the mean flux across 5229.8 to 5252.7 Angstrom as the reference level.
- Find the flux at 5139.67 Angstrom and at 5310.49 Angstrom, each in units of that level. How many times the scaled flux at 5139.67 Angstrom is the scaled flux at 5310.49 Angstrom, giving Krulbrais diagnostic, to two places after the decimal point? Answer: 1.29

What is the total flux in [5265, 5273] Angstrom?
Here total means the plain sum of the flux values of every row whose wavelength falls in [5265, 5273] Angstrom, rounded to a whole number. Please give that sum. 368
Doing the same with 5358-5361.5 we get 195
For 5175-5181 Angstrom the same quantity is 279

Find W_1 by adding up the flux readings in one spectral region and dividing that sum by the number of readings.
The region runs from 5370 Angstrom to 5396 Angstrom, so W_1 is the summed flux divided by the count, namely 62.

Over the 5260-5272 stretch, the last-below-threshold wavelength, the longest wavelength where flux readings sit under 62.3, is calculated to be 5271.51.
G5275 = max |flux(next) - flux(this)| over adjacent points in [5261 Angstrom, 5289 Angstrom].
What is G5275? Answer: 16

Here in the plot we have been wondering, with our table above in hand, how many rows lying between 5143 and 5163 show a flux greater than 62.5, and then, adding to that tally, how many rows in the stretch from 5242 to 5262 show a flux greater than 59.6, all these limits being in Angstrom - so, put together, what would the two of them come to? 18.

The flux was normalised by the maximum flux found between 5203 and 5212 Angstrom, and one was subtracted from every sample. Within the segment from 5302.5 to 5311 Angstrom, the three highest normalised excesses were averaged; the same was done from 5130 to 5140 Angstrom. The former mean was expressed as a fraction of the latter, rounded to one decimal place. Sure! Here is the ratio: 2.6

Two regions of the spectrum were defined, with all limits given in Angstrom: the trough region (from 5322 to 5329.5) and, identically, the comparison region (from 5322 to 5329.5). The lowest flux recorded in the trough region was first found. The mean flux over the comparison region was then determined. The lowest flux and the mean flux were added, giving 103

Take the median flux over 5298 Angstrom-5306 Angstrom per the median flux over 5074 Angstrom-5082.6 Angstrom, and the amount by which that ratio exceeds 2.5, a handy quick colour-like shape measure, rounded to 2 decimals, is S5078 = -1.44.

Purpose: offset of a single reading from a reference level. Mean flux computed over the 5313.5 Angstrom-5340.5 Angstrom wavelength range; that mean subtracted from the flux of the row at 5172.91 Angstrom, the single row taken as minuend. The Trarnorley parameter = -34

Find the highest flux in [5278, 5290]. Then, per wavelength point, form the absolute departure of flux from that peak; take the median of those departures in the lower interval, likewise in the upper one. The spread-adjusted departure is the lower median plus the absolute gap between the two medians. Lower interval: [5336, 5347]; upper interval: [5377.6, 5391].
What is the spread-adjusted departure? 5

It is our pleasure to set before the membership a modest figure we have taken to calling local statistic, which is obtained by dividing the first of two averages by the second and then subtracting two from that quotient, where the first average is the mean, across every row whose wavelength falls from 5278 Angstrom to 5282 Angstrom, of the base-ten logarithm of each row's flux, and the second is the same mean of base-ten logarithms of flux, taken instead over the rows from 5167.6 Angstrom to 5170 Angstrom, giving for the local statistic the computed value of -0.89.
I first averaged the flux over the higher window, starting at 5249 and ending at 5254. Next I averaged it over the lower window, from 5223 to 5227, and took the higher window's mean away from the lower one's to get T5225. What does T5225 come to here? -6.5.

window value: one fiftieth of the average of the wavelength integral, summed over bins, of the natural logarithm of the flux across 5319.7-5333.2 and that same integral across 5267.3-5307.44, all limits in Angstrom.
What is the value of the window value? 2.2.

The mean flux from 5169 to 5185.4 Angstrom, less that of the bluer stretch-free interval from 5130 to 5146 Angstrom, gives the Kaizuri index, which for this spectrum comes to -14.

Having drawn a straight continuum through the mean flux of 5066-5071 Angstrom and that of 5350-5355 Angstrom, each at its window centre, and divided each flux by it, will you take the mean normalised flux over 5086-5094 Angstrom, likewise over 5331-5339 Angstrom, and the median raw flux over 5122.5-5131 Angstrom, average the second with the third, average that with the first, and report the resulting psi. 15.4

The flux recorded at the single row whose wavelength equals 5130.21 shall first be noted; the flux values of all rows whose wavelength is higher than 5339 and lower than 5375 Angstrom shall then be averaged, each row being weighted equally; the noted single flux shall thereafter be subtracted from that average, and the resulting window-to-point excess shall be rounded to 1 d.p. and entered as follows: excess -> 3.6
